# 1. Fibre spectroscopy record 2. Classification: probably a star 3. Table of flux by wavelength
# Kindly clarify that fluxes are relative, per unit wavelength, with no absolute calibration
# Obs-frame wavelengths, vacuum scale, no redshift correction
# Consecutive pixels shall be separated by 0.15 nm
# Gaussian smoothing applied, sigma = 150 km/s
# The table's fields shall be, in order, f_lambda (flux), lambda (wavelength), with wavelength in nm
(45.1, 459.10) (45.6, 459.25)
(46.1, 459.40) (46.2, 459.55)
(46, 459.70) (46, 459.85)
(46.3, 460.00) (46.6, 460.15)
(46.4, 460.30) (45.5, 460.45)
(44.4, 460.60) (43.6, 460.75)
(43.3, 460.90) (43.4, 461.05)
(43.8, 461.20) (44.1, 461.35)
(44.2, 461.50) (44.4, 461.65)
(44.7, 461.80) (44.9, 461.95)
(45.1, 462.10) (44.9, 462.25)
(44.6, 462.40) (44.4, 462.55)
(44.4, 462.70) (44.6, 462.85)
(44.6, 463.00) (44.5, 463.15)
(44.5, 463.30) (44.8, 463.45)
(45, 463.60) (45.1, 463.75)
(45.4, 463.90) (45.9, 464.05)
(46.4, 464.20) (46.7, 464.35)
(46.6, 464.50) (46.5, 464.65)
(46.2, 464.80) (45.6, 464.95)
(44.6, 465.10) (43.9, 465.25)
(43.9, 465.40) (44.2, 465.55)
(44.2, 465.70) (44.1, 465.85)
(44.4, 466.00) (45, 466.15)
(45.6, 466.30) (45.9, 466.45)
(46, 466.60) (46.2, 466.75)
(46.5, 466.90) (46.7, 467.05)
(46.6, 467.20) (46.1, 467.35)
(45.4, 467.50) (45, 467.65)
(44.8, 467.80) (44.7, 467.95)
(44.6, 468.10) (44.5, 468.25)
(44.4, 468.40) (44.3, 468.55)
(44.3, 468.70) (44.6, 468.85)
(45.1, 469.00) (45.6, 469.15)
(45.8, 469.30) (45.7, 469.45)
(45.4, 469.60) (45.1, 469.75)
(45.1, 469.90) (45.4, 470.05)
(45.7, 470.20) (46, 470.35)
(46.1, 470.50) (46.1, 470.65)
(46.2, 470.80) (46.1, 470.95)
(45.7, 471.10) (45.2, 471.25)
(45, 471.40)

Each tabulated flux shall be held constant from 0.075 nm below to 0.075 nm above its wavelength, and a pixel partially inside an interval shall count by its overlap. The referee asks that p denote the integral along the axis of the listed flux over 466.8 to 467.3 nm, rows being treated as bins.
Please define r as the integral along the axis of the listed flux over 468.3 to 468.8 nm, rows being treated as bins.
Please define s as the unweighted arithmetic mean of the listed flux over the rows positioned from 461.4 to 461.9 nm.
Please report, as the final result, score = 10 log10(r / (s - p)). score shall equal 0.2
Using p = 23.3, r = 22.2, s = 44.4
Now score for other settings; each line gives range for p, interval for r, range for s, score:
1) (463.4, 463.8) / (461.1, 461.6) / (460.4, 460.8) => -0.8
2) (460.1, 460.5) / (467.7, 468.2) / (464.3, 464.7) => -1.0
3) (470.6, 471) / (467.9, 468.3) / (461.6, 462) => -1.7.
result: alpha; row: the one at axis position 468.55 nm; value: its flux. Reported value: 44.3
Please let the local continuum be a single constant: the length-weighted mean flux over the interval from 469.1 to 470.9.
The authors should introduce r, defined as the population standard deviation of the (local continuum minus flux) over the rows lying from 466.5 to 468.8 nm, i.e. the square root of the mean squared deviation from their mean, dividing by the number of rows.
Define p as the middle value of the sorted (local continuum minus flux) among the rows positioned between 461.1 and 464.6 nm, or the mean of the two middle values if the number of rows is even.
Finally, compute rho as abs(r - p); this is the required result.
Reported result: 0.11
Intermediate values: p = 1.0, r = 0.88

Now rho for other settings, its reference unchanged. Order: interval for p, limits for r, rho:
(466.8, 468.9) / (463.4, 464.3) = 0.38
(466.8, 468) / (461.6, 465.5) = 0.87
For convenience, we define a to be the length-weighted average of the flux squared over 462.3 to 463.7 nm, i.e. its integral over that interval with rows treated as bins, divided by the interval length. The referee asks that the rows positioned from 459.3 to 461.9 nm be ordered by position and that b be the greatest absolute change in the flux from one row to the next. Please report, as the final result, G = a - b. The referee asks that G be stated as 1989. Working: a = 1990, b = 1.10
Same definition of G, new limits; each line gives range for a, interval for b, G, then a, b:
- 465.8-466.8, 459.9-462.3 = 2054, 2055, 1.10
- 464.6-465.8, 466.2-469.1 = 2011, 2011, 0.70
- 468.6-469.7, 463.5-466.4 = 2042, 2043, 1.00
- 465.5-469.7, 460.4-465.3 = 2043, 2044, 1.10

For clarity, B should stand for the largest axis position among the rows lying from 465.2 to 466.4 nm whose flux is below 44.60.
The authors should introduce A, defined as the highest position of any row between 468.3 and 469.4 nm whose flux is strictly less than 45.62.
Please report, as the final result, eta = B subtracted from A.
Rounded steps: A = 469.15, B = 466.00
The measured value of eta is 3.15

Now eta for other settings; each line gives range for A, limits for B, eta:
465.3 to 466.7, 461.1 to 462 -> 4.65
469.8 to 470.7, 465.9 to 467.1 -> 4.05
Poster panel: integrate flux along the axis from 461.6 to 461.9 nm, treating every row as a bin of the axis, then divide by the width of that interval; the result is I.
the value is 44.6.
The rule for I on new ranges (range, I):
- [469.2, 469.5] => 45.7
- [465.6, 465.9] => 44.2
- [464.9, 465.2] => 45.0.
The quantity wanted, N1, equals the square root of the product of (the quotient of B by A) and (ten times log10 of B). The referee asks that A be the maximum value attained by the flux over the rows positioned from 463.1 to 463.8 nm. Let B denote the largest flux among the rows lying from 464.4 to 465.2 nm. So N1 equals 4.15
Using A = 45.1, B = 46.6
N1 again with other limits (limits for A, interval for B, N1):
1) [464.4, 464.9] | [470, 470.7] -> 4.06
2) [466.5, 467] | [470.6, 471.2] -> 4.07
